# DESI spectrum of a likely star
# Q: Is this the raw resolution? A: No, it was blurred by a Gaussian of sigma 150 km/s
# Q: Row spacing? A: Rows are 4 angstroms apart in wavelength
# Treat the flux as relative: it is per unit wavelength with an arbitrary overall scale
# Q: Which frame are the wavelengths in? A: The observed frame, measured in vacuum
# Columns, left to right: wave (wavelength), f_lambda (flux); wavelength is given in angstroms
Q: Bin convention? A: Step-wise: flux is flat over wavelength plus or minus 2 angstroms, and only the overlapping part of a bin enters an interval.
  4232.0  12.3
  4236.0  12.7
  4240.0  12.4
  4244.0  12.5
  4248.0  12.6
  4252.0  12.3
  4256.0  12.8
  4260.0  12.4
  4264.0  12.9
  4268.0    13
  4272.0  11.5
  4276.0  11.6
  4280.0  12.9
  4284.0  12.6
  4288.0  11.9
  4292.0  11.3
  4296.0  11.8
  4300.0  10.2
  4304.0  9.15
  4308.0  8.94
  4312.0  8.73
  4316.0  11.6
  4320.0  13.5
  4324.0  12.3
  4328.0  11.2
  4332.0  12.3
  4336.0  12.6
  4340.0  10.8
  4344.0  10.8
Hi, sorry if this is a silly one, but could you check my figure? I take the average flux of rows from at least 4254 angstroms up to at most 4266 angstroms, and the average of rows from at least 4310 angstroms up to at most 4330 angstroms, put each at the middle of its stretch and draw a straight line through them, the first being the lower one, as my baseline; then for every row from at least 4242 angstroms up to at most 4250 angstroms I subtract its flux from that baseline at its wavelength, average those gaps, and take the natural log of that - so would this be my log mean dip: -0.8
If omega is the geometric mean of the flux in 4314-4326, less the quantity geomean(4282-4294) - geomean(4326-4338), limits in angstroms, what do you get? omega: 12.5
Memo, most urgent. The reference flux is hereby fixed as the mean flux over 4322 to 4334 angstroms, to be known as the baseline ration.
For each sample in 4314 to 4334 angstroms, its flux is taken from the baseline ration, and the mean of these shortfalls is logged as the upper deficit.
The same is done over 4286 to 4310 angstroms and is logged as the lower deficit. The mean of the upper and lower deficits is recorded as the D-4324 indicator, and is 0.57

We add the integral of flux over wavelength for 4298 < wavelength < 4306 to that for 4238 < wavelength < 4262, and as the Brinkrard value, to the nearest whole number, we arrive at 377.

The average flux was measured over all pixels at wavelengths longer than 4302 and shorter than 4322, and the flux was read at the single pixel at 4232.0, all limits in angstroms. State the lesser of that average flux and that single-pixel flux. 10.4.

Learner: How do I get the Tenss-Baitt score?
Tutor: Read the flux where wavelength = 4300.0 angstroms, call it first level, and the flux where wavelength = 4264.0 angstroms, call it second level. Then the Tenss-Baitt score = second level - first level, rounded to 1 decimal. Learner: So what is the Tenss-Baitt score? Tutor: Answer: 2.7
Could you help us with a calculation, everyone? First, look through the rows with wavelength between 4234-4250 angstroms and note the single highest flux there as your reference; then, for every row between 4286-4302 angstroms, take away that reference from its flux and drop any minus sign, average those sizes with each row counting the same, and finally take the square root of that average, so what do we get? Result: 1.18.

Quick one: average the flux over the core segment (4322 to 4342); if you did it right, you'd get 11.8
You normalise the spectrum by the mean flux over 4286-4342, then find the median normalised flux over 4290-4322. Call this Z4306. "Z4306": 0.963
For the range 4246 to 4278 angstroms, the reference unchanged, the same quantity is 1.119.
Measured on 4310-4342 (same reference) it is 1.070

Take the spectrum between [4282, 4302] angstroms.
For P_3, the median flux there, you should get 11.8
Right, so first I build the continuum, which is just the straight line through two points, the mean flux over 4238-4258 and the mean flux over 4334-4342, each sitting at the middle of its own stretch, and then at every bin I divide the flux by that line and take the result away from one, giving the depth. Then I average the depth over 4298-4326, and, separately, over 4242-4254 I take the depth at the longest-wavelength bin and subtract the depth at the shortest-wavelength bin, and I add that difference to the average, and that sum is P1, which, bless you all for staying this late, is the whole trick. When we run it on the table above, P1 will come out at 0.12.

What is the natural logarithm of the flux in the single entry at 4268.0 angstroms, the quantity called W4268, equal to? 2.56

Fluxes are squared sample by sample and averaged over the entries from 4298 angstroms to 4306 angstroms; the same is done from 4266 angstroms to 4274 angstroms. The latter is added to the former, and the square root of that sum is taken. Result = 15.6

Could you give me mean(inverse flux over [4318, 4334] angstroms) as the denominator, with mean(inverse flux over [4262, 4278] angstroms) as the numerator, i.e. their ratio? 1.01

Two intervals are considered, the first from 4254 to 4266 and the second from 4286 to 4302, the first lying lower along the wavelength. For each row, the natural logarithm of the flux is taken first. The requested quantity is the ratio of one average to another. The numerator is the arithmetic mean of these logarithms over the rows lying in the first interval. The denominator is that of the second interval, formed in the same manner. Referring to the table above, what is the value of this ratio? 1.05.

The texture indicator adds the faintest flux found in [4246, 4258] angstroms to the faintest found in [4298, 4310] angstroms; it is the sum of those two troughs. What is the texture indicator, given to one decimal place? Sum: 21.2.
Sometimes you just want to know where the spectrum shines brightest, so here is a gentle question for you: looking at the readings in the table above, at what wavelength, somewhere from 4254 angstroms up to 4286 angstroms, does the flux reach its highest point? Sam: 4268.0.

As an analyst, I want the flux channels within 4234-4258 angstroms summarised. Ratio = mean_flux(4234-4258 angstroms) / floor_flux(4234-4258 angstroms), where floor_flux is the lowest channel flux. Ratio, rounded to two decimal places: 1.02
